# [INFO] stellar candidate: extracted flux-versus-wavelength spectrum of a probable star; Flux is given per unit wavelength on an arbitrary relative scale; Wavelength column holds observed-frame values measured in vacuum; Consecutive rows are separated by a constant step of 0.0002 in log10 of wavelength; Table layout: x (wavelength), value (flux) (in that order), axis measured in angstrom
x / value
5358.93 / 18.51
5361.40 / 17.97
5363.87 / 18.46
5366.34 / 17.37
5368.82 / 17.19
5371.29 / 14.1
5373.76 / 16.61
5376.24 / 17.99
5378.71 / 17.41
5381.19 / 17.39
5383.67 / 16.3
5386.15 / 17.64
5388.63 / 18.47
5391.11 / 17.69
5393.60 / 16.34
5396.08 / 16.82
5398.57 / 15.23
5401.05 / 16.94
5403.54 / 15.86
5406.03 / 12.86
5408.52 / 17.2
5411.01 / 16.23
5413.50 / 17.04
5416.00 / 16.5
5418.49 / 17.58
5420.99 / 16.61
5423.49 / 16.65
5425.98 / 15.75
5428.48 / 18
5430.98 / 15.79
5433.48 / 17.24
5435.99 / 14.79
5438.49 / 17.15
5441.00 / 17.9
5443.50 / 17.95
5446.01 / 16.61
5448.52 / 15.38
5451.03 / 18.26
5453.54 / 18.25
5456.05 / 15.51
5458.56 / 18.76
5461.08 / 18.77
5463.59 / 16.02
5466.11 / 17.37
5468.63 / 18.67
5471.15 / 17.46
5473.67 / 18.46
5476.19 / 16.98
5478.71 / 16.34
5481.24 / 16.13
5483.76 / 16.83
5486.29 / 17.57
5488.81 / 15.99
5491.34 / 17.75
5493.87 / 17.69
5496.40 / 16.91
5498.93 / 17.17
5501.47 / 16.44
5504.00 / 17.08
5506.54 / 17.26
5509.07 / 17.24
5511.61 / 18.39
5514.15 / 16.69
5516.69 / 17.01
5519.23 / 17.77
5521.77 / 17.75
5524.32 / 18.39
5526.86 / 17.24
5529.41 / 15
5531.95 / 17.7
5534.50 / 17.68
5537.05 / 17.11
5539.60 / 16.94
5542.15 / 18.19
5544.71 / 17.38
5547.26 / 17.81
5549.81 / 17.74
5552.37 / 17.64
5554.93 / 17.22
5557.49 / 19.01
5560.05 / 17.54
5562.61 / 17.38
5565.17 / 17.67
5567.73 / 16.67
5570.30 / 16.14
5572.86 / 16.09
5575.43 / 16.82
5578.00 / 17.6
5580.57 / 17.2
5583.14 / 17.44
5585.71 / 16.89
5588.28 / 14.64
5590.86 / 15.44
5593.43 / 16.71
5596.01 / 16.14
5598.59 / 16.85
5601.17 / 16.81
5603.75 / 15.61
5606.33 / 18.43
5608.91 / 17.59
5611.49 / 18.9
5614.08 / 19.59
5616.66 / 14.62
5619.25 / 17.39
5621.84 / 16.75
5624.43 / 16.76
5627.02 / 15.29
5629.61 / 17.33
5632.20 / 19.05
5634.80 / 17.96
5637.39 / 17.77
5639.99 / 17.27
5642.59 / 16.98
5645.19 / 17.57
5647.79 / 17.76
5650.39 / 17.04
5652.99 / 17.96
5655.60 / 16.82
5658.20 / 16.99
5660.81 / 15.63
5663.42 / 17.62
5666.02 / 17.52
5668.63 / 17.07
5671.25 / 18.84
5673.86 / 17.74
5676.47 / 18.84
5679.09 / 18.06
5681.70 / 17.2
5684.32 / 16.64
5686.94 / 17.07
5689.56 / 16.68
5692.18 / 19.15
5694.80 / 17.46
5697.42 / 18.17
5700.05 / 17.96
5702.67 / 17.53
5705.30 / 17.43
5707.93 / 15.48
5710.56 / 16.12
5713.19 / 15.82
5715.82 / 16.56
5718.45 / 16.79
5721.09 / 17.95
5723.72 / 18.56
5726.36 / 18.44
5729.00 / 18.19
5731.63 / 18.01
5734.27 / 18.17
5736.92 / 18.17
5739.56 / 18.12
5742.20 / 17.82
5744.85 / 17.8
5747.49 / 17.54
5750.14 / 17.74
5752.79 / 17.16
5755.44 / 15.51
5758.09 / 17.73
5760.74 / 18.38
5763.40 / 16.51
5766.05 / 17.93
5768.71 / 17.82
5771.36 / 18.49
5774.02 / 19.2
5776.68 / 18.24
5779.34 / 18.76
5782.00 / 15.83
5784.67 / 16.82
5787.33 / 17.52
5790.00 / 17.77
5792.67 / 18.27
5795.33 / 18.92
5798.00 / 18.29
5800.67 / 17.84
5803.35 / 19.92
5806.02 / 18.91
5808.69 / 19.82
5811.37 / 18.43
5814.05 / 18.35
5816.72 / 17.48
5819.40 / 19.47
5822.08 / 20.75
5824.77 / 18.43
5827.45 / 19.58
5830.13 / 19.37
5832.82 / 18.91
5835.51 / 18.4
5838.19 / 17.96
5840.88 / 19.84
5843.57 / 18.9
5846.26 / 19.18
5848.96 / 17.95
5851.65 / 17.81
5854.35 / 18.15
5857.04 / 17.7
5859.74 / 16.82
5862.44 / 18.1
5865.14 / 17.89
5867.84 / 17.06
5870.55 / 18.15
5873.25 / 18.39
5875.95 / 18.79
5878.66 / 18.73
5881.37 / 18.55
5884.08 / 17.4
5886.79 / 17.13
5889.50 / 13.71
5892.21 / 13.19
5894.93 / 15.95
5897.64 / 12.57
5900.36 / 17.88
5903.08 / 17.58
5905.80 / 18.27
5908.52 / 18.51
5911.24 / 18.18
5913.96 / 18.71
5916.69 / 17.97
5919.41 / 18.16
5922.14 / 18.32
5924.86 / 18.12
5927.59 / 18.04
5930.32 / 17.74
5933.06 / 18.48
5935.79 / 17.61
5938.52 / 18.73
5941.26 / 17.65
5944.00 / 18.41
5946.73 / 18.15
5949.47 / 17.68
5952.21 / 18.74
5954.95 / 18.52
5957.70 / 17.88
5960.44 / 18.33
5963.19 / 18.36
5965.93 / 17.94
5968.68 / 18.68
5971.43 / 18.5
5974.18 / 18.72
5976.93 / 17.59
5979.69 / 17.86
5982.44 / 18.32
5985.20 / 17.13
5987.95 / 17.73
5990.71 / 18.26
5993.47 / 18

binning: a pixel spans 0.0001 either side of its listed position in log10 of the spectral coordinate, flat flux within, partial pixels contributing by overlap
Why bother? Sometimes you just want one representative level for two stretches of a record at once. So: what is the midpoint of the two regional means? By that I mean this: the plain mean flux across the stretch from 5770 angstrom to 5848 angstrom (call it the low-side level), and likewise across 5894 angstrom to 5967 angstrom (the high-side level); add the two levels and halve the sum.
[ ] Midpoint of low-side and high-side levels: 18.2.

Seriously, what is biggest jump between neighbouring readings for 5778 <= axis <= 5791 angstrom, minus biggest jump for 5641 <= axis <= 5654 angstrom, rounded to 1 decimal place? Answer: 2.0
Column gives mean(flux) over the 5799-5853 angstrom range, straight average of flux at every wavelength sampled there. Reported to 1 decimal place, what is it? 18.9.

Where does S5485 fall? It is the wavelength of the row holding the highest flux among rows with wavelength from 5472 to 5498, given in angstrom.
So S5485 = 5473.67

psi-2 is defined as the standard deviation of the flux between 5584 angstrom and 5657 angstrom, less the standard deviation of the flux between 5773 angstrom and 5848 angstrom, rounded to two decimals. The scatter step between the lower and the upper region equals 0.19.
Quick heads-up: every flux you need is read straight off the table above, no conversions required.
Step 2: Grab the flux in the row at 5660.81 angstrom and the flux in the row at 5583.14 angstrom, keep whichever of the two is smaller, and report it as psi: 15.6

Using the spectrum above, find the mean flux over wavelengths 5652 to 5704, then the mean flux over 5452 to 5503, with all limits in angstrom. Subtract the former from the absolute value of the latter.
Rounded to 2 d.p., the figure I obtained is -0.29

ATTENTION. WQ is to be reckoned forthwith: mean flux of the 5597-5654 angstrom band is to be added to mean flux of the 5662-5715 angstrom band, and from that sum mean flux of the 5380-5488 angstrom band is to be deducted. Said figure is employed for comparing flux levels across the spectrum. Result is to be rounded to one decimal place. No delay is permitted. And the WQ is 17.8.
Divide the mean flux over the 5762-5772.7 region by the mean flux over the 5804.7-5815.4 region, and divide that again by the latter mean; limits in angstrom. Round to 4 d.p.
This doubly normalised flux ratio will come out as 0.0496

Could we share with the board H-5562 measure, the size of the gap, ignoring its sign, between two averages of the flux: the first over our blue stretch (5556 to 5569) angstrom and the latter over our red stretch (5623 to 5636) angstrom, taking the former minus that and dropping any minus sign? 0.4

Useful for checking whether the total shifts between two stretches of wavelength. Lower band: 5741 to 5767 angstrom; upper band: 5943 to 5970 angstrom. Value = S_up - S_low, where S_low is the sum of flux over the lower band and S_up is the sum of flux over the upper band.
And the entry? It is 8.6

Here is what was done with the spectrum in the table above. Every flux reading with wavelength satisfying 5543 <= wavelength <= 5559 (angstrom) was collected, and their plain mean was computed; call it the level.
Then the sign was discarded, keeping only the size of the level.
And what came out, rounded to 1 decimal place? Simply 17.8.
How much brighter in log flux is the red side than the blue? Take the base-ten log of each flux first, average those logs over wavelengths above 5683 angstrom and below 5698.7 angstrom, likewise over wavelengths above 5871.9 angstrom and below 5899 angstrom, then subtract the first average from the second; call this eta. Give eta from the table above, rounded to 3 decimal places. -0.032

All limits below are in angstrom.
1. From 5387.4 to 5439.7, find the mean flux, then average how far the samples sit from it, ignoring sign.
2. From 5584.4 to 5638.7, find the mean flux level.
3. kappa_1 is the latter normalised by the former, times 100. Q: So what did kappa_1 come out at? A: 1927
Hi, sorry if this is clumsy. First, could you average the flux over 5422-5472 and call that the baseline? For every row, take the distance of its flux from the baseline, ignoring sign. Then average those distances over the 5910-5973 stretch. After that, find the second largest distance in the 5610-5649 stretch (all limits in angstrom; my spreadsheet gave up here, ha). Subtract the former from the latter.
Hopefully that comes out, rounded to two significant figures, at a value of 1.4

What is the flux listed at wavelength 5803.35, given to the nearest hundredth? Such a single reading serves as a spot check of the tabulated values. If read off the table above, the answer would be 19.92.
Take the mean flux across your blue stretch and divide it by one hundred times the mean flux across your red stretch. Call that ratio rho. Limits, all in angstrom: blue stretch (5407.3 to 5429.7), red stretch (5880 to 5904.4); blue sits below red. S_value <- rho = 0.0105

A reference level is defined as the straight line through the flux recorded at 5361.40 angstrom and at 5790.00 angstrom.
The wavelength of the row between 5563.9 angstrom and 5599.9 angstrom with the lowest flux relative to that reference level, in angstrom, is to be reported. 5588.28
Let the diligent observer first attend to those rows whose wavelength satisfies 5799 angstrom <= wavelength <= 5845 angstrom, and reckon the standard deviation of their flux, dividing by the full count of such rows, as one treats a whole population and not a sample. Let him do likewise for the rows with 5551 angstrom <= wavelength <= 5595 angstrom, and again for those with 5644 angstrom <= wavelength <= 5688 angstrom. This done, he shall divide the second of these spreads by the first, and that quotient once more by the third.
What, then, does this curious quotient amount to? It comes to 1.5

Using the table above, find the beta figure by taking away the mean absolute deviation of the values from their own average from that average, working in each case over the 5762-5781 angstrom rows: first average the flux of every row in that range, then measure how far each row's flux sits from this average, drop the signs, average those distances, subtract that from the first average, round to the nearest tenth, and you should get 17.5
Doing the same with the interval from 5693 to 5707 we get 17.4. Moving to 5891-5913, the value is 14.6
